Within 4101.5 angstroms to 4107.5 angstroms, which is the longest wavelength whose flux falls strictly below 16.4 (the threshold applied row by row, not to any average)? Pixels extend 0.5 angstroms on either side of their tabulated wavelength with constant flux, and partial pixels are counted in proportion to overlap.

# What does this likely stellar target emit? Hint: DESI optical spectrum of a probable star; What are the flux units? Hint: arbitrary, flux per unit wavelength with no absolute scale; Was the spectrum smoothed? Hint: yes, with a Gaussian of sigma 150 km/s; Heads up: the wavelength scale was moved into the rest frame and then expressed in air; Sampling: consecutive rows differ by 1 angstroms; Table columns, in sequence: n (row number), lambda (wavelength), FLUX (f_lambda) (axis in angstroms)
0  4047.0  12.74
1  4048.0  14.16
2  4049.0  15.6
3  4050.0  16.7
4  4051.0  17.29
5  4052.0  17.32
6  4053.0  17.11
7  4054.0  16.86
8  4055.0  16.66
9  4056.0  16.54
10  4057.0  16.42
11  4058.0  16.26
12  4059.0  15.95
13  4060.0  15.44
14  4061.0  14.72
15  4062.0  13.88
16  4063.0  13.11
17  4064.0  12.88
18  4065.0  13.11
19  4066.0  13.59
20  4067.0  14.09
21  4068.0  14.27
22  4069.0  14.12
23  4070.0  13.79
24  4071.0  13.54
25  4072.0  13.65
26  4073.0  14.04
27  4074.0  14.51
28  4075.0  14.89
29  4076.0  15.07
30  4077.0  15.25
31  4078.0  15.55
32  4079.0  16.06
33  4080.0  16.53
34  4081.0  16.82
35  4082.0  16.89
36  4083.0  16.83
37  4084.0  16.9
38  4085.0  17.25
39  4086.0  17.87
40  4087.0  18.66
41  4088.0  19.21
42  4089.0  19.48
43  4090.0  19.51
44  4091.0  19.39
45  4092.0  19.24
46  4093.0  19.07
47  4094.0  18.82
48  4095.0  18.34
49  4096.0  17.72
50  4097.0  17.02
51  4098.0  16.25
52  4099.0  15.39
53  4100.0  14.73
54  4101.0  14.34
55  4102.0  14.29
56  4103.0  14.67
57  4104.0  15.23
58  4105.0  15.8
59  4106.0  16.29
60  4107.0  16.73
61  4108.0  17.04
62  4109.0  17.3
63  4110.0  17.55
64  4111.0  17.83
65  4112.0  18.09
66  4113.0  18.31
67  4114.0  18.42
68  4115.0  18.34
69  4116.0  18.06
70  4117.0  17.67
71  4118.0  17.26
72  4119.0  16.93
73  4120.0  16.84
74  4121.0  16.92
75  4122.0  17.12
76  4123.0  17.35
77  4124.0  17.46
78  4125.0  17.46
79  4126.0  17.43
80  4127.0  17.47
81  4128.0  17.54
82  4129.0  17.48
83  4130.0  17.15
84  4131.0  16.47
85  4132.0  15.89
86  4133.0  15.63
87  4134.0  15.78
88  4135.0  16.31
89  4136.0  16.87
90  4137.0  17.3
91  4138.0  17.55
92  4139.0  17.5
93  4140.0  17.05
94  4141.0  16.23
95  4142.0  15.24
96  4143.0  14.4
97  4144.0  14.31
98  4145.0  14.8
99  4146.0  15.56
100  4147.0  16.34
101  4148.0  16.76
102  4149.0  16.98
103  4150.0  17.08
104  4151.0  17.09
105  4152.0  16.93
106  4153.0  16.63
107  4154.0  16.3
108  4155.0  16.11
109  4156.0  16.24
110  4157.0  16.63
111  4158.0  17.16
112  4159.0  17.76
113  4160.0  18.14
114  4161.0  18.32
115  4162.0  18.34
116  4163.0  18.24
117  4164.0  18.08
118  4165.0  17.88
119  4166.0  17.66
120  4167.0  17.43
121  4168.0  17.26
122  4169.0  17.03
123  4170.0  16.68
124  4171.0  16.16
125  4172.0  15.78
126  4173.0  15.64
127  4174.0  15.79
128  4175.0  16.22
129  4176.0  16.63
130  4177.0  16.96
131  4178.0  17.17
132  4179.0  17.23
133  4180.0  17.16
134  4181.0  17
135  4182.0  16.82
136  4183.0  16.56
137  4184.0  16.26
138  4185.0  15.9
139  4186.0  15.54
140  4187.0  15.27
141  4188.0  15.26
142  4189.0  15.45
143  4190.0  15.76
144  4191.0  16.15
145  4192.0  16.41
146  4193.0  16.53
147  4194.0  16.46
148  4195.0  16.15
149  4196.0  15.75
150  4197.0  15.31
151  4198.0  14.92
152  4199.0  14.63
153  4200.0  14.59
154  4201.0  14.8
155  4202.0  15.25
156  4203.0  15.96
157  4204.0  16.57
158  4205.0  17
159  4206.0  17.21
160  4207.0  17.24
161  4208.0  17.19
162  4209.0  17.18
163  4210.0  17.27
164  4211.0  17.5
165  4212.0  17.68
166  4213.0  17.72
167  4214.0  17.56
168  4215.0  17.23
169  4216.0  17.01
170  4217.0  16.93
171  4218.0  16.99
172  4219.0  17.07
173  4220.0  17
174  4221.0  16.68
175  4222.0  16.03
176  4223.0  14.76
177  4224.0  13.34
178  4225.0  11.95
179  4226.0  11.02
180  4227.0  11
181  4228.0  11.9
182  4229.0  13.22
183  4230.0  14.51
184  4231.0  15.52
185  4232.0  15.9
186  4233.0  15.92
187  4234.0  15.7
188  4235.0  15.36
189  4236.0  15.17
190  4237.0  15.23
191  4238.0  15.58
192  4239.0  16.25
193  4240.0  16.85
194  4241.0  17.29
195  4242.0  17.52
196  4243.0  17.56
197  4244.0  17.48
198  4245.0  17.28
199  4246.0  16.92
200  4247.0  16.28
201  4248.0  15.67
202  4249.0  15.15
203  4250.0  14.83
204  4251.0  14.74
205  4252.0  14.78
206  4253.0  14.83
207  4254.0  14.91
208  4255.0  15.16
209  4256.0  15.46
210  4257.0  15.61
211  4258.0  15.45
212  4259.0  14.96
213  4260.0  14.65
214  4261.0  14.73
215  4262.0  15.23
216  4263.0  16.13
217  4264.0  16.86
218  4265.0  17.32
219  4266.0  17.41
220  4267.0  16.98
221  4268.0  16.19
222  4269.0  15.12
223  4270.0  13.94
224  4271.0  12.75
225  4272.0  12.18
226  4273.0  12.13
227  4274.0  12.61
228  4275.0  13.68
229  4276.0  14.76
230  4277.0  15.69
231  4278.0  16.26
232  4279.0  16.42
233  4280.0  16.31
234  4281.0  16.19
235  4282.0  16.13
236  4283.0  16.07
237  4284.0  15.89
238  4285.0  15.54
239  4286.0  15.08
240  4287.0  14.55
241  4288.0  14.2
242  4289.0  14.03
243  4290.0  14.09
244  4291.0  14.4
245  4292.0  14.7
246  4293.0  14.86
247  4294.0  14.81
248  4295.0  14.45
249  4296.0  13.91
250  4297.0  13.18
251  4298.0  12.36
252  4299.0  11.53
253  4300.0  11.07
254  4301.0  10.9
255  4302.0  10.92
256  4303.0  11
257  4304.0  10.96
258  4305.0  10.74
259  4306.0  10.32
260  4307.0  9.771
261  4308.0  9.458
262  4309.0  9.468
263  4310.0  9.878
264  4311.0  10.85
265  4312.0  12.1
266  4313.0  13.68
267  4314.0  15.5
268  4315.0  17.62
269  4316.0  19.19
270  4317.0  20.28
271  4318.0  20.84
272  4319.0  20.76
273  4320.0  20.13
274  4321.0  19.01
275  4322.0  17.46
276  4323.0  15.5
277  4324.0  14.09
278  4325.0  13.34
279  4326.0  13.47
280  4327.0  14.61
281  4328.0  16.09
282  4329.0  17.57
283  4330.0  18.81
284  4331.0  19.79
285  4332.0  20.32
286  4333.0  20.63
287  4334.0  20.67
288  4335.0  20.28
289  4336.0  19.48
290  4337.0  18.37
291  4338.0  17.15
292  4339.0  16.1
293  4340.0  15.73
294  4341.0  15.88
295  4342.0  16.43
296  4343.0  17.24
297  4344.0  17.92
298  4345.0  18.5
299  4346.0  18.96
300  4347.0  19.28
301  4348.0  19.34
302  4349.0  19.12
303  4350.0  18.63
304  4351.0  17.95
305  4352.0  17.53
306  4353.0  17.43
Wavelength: 4106.0 angstroms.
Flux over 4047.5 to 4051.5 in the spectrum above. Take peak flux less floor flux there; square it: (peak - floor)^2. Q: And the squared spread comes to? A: 9.8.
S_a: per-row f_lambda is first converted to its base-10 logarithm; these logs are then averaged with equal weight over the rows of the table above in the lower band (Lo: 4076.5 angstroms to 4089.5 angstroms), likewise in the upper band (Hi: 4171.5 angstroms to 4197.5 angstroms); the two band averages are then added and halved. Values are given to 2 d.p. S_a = 1.22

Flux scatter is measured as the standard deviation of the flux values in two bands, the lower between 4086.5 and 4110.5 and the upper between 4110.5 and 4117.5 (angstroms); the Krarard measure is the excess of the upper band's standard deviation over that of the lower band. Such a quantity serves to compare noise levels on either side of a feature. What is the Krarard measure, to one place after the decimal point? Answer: -1.5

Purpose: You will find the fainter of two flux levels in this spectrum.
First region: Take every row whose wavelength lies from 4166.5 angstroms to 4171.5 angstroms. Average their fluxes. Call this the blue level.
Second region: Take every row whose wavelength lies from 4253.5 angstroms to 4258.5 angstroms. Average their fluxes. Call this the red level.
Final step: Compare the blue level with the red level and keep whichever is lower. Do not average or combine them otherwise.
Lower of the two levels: 15.3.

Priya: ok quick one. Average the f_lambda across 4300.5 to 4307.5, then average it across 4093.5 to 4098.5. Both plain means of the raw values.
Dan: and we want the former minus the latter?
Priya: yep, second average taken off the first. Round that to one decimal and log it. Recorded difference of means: -7.0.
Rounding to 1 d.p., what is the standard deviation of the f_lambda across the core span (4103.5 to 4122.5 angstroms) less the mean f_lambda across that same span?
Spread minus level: -16.4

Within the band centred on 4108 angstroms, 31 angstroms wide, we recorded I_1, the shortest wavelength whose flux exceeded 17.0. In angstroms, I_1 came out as 4093.0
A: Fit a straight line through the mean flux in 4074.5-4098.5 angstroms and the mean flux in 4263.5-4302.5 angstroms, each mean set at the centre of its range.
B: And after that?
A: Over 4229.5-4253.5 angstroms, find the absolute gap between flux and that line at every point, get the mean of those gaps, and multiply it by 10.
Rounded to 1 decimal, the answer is 9.4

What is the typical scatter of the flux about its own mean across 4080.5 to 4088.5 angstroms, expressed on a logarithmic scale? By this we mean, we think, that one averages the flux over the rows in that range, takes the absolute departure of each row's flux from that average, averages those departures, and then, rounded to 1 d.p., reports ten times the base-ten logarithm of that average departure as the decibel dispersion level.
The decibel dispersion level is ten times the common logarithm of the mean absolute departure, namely -1.1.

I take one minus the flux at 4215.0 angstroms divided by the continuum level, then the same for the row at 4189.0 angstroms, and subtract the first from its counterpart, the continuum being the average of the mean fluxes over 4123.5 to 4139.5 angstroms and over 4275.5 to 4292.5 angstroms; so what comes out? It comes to 0.11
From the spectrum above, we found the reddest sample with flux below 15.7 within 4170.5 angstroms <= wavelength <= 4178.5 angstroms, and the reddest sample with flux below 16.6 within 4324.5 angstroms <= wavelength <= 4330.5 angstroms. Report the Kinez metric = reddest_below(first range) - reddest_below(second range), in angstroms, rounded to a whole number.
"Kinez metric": -155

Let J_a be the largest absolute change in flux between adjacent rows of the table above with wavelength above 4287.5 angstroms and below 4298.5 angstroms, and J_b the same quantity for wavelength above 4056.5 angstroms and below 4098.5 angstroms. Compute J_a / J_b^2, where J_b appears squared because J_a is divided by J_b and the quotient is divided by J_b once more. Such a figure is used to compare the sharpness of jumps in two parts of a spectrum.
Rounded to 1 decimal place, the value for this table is 1.2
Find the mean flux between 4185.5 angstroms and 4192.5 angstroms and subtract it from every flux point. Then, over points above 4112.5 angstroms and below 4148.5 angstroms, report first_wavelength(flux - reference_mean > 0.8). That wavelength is 4113.0 angstroms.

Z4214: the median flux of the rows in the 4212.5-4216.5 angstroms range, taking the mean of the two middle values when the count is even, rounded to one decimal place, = 17.4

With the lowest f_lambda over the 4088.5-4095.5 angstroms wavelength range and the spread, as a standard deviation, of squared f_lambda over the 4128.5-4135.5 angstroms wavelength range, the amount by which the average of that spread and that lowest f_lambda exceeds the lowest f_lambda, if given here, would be 2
